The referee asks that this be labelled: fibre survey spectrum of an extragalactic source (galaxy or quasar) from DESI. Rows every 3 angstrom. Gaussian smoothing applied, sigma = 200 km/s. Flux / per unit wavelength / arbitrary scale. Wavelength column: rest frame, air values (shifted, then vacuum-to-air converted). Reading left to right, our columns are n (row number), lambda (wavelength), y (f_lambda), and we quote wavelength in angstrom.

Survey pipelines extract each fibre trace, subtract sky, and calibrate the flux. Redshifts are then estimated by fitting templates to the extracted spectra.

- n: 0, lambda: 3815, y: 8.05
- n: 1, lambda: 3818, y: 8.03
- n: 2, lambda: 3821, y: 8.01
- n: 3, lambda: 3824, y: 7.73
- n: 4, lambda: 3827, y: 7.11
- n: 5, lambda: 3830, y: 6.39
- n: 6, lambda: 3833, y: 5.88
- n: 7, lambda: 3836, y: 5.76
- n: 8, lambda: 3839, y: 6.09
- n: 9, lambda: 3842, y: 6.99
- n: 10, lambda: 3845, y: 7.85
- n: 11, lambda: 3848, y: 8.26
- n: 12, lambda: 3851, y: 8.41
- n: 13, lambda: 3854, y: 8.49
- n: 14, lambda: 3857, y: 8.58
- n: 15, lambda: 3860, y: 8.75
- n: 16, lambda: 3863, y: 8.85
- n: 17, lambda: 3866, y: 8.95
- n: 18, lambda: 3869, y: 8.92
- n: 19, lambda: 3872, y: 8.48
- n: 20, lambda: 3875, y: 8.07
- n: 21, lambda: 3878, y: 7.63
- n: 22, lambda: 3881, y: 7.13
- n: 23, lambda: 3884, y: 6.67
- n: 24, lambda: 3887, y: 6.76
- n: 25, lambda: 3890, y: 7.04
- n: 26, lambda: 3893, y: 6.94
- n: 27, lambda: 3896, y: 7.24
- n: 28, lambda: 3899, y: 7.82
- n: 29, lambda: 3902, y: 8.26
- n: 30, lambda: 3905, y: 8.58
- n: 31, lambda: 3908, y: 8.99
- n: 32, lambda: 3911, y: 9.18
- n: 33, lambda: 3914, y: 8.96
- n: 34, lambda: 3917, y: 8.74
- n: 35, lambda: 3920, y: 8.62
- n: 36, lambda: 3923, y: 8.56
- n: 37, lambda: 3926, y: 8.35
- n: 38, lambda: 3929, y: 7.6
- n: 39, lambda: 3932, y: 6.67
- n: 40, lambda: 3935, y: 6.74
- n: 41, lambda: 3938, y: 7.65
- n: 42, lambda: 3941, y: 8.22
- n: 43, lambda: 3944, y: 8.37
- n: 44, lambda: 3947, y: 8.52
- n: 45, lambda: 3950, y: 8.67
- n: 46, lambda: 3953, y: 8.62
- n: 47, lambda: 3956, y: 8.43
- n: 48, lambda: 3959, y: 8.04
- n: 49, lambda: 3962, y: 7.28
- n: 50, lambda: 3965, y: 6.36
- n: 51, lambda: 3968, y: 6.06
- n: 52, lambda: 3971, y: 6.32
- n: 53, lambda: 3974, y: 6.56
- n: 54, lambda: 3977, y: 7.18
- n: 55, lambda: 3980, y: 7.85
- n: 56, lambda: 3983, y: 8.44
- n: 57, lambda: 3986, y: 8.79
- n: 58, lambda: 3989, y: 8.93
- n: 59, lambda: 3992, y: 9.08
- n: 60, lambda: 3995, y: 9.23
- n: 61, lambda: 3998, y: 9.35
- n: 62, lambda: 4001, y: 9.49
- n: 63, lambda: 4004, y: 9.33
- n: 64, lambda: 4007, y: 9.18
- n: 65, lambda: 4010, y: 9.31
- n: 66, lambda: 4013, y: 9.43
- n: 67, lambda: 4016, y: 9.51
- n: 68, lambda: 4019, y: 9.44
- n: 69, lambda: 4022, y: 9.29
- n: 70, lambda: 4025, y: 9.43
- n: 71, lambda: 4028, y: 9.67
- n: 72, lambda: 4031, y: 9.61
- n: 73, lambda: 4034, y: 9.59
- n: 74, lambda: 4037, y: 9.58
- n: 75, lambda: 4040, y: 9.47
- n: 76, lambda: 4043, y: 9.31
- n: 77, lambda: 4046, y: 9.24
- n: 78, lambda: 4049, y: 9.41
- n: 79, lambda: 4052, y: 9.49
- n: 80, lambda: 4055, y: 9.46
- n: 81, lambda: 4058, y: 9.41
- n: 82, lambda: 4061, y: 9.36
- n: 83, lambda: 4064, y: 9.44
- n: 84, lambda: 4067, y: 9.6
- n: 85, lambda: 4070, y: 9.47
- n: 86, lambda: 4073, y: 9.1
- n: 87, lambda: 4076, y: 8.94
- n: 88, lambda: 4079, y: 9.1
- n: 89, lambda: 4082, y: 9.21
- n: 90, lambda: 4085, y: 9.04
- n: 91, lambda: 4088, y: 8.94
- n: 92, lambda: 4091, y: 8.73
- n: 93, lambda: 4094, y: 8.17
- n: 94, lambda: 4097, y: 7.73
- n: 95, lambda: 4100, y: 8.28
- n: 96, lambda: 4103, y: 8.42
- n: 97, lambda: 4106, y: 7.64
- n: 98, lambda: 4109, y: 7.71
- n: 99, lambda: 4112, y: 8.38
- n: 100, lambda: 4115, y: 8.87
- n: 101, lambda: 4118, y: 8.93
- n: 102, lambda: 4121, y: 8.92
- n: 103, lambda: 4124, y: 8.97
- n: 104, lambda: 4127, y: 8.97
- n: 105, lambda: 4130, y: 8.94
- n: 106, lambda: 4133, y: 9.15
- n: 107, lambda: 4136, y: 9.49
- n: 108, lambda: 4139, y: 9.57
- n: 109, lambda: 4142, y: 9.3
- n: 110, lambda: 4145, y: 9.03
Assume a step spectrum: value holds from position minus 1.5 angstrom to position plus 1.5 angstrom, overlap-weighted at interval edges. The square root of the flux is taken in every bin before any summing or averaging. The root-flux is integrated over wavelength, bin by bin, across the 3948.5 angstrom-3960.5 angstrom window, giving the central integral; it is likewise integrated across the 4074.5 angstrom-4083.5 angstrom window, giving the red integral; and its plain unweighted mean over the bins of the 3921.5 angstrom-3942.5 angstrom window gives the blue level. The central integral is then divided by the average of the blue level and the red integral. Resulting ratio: 2.3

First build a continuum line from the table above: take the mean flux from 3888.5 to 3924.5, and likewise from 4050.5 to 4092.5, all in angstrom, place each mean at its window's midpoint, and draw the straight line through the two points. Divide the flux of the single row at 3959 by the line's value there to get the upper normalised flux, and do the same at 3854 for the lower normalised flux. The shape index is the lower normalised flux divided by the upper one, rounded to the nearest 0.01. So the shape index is 1.14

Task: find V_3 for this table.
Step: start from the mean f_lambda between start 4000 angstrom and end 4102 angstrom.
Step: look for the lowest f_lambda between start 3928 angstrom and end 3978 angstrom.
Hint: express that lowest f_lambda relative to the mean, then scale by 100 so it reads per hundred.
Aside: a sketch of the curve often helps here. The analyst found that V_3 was 66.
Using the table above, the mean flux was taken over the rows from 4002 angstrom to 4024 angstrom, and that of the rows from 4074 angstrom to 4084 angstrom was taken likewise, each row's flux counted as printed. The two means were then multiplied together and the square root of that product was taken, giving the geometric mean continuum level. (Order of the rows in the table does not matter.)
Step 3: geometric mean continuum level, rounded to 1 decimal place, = 9.2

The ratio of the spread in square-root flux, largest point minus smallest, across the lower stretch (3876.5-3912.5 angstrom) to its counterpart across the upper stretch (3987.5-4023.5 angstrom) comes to 4.7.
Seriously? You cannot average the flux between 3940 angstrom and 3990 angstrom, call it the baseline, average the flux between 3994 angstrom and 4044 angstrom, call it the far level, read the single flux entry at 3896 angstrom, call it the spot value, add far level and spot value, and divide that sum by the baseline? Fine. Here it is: 2.14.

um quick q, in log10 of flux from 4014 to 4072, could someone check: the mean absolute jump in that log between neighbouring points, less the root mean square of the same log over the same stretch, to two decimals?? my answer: -0.97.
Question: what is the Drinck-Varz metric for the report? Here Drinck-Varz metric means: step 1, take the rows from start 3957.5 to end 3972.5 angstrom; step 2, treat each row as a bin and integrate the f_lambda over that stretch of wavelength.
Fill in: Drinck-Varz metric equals 102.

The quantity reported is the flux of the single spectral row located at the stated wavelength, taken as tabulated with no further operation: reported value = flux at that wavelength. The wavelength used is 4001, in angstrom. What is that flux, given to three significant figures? 9.49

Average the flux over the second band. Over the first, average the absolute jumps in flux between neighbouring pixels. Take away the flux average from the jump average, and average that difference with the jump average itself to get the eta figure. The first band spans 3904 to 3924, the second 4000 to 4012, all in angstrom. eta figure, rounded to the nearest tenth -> -4.5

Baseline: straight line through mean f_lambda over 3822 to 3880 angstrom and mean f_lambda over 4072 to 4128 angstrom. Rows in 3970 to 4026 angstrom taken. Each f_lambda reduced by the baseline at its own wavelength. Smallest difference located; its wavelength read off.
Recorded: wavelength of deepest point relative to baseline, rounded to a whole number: 3971 angstrom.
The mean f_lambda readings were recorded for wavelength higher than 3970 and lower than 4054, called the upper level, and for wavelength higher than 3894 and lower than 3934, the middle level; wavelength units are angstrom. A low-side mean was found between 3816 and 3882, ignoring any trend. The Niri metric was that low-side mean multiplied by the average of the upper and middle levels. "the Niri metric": 67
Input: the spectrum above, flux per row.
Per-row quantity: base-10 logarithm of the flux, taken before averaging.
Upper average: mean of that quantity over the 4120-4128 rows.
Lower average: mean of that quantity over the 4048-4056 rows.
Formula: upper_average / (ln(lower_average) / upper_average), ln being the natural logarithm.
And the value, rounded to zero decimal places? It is -37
